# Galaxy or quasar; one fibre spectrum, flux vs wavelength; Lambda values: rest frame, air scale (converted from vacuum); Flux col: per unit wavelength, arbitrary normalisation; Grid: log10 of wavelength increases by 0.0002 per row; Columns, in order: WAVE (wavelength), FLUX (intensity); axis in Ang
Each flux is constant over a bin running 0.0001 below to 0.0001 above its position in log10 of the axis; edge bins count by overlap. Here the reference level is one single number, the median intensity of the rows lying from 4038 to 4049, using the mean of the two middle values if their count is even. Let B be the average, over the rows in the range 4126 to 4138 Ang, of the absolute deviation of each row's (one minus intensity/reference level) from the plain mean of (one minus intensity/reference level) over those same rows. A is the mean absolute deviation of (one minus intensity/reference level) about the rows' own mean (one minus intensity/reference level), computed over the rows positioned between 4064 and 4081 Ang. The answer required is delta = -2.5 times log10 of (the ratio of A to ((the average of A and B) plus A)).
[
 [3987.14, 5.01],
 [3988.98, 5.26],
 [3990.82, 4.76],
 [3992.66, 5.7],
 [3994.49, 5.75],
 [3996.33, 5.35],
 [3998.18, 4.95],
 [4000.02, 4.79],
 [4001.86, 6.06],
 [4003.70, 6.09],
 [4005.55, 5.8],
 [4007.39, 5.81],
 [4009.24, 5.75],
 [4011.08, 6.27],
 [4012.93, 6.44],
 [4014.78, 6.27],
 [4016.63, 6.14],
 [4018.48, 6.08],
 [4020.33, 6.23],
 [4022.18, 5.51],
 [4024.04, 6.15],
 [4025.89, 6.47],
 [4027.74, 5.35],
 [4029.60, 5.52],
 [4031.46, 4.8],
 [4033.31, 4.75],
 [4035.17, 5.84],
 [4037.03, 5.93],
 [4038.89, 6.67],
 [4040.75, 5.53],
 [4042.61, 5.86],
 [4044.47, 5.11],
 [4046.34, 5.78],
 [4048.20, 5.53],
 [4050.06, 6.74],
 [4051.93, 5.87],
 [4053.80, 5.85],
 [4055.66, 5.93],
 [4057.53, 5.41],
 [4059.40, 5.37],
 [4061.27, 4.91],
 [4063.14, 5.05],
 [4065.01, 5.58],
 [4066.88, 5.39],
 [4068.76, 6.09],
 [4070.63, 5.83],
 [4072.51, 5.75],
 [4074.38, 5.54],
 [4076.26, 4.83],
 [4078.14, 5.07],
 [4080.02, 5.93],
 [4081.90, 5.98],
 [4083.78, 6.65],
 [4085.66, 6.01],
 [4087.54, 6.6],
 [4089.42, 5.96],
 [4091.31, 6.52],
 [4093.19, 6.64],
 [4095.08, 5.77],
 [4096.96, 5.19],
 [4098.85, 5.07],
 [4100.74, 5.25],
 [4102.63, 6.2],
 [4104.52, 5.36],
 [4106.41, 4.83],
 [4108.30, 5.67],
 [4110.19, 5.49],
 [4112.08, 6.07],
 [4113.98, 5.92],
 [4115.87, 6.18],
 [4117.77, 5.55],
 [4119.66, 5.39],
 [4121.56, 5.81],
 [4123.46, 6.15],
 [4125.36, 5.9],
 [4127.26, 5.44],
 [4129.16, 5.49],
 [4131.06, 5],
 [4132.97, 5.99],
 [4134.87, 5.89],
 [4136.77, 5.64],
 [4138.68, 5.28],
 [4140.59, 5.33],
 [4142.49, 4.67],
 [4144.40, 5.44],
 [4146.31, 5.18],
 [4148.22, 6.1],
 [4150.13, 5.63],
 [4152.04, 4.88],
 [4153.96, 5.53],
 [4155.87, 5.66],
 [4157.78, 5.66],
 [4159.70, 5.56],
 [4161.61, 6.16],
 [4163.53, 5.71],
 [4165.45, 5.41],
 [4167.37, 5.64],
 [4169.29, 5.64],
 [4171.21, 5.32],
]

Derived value 0.71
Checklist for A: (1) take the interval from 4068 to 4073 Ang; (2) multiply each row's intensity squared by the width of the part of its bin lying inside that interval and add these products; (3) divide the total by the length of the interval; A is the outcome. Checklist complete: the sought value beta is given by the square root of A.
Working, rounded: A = 35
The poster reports 5.90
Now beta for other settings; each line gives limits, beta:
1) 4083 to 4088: 6.40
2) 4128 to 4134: 5.51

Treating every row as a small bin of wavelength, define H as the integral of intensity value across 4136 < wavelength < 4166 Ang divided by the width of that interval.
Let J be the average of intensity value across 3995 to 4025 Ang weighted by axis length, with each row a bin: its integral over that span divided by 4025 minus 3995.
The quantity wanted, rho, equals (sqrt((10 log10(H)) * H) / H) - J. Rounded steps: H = 5.49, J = 5.85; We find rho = -4.69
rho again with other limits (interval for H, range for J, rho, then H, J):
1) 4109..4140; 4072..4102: -4.65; 5.69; 5.80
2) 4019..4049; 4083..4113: -4.67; 5.69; 5.83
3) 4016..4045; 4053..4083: -4.39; 5.75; 5.54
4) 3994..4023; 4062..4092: -4.64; 5.83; 5.79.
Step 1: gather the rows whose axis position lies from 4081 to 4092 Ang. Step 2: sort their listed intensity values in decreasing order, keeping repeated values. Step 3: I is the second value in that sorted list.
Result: 6.6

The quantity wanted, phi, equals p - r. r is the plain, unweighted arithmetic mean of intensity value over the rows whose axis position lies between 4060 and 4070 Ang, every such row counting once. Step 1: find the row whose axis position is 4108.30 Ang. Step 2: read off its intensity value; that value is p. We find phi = 0.3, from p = 5.67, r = 5.40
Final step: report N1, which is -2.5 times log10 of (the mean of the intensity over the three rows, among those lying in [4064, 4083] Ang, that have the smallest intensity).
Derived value -1.77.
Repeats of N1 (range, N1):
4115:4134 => -1.81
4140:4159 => -1.73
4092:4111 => -1.75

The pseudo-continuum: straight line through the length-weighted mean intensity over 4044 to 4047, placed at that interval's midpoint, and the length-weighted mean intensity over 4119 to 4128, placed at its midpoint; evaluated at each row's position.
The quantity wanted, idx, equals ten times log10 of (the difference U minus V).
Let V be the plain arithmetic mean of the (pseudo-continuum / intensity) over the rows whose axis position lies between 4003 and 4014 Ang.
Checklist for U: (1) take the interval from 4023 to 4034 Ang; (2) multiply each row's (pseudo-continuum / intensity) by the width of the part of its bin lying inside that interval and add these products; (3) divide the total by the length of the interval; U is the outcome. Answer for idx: -9.8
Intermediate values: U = 0.99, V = 0.88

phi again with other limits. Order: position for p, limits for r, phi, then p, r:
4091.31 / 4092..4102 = 0.9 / 6.52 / 5.58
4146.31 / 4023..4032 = -0.5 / 5.18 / 5.66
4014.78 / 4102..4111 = 0.8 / 6.27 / 5.51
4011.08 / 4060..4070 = 0.9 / 6.27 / 5.40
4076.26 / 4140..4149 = -0.5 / 4.83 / 5.34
